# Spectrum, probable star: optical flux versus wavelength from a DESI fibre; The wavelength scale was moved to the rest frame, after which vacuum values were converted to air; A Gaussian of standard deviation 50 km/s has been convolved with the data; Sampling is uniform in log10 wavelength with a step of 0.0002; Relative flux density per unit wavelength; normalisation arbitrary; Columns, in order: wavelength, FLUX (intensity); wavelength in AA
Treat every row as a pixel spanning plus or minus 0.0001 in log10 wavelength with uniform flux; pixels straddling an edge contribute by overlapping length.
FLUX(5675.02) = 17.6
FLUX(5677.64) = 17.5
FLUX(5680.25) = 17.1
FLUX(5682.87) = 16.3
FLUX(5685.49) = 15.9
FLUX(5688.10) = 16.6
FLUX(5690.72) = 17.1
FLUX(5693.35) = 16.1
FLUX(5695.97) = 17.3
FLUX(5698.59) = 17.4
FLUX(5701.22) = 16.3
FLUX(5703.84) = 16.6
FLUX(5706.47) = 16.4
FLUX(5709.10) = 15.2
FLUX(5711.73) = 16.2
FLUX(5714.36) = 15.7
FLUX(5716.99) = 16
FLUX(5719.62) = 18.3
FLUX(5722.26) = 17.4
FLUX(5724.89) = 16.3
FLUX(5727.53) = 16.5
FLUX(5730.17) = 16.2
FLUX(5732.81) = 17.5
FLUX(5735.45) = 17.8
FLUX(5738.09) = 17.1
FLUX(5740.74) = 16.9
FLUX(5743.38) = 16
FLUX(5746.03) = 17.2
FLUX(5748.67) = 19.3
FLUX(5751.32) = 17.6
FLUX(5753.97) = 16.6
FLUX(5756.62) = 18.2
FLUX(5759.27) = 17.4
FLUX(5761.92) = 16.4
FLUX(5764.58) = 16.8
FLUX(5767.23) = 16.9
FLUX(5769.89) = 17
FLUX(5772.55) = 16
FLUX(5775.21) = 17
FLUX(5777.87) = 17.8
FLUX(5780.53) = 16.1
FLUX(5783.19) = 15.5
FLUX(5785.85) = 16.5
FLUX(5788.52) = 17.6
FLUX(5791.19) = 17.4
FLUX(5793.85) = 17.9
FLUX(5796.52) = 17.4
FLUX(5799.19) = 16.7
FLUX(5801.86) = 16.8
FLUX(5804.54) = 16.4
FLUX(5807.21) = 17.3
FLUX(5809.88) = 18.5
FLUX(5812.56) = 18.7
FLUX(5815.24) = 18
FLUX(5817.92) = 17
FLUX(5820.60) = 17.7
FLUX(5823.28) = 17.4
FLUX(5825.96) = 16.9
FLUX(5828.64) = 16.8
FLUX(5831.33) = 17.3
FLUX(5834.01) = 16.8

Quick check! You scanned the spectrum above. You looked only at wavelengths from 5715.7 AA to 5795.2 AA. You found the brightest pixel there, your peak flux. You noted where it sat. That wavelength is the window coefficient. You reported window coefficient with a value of 5748.67 AA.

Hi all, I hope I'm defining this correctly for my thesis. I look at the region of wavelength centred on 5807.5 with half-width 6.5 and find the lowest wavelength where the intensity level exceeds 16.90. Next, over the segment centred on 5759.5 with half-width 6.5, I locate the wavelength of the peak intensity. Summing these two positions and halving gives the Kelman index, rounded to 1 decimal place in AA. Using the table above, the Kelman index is 5781.9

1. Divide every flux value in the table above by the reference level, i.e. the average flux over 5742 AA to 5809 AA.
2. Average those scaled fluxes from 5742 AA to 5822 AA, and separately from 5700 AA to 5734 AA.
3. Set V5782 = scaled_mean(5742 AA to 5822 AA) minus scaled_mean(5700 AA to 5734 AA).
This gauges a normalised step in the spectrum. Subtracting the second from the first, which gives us 0.040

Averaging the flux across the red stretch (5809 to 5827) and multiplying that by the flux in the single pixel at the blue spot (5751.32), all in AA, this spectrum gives 312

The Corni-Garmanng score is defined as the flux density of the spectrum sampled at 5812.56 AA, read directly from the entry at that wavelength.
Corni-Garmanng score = 18.7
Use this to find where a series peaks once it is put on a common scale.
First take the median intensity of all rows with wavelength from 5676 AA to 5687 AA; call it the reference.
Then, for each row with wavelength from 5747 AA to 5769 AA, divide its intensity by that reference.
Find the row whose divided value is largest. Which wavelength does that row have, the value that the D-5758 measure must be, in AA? 5748.67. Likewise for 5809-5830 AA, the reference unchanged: 5812.56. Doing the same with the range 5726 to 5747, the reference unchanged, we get 5735.45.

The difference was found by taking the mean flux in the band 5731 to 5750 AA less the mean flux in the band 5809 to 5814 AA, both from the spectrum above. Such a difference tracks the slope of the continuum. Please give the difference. -1.2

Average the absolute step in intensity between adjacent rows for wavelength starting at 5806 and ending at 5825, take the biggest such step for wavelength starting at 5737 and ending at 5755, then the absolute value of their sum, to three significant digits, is 2.78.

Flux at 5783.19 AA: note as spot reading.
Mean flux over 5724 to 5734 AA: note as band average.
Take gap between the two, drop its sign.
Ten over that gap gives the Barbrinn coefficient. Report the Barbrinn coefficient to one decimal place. 8.9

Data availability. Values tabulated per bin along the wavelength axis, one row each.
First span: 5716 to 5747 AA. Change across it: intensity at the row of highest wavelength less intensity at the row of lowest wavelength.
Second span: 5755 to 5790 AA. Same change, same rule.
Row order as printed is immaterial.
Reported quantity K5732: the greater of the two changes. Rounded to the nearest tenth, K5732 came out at 1.2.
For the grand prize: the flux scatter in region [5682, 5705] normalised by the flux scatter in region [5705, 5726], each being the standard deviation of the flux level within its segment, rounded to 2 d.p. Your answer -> 0.55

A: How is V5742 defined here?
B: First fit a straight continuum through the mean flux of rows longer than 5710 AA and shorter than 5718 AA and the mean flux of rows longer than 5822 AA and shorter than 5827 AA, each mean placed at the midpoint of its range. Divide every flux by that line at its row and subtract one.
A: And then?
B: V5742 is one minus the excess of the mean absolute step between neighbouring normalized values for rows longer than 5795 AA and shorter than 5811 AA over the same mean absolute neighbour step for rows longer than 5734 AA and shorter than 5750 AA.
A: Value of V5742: 1.02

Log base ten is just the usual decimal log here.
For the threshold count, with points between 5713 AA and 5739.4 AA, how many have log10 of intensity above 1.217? 6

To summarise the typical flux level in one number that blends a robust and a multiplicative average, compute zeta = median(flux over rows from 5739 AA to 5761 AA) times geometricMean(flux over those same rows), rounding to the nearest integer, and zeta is 301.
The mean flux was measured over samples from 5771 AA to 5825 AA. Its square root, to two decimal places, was 4.15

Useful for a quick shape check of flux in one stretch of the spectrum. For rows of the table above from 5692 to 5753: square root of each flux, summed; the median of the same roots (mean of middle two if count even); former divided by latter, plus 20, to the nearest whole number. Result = 43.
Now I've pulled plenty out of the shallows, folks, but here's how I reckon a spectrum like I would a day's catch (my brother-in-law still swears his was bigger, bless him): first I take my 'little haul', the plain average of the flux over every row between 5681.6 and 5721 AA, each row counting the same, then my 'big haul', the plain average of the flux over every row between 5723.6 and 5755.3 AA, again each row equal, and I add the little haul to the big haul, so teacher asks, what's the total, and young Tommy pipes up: 33.6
